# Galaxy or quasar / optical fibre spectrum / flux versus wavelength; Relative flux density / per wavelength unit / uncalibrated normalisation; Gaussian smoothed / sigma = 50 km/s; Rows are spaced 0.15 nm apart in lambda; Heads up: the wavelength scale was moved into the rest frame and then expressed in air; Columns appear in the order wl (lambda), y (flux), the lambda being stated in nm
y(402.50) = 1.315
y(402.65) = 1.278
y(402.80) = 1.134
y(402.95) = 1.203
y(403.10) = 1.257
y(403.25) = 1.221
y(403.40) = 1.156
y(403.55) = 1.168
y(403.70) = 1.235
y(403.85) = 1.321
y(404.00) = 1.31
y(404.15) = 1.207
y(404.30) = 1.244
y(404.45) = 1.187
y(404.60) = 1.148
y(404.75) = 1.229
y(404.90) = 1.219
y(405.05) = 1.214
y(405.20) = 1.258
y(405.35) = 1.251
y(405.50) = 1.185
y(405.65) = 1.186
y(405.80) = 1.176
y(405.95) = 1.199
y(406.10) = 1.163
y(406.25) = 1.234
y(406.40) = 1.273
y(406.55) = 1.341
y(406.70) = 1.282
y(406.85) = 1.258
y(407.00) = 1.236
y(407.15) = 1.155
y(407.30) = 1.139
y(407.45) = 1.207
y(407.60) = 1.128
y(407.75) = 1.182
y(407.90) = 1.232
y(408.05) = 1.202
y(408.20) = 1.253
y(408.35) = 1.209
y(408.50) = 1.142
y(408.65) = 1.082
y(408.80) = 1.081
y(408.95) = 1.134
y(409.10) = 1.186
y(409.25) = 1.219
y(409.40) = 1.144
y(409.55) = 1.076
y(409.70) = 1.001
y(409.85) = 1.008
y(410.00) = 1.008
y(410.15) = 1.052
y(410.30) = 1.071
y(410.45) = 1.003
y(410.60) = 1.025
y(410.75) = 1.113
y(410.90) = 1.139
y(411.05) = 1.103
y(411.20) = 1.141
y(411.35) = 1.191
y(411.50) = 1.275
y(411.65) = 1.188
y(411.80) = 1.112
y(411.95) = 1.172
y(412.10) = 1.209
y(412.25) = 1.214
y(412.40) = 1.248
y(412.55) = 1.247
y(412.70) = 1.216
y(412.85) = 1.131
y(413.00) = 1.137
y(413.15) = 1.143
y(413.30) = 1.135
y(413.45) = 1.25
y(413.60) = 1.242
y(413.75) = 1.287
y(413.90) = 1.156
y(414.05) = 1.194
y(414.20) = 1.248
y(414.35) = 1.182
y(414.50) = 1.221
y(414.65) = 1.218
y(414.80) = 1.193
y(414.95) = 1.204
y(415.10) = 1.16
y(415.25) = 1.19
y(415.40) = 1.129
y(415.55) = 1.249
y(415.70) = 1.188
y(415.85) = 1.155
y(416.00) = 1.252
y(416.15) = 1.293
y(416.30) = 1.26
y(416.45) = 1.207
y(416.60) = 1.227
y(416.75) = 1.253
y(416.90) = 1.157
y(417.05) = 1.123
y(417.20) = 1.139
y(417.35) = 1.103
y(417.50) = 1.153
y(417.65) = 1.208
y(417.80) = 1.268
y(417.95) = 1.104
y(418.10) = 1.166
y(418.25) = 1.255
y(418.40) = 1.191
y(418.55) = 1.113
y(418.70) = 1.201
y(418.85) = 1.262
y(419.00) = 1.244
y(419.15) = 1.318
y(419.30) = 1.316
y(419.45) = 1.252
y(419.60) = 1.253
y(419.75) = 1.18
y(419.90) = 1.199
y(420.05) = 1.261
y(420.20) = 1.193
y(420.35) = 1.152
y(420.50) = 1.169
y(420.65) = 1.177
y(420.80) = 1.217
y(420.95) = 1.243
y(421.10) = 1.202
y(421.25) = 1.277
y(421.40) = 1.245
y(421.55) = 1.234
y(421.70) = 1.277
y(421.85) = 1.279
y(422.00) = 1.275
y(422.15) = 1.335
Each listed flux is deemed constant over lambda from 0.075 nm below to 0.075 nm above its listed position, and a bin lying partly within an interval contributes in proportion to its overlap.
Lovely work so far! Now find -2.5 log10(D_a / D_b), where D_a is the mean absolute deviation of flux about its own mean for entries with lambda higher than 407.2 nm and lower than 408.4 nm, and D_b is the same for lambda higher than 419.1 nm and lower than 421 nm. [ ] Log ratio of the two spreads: 0.3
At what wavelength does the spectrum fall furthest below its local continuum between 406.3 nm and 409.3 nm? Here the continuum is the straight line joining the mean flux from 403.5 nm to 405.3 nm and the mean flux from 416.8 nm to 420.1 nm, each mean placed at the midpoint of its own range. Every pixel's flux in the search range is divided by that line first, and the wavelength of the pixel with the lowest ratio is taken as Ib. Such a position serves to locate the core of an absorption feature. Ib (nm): 408.80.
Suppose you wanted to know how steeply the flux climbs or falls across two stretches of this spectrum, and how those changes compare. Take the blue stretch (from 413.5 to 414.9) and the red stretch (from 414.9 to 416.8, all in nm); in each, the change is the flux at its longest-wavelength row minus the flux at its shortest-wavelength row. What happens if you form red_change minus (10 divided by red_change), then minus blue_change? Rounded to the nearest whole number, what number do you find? -204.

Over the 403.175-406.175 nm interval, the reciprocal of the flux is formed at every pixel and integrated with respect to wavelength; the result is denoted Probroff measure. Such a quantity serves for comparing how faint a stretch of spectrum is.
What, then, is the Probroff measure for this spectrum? 2.47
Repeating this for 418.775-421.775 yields 2.44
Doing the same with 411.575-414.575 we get 2.51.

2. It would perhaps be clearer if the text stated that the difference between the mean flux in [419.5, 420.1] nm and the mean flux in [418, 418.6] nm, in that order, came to 0.042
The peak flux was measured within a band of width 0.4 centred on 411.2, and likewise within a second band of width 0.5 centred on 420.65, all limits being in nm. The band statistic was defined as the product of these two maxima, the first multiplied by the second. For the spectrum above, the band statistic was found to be 1.45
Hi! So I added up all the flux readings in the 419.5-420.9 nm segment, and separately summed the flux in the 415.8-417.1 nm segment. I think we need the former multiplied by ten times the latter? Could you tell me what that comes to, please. 1180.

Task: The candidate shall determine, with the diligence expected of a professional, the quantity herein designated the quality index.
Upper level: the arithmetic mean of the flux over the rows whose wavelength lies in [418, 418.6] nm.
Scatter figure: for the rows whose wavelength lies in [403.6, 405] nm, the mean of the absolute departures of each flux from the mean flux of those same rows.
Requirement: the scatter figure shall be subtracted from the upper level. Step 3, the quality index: 1.14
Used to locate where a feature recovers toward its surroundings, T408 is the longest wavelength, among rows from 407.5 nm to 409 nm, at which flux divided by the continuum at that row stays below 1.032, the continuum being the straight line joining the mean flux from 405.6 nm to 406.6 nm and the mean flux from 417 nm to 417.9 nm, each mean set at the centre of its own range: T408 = 408.95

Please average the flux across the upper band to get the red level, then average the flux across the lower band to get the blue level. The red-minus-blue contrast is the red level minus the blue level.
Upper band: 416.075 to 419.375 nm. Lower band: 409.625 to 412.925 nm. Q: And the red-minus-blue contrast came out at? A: 0.08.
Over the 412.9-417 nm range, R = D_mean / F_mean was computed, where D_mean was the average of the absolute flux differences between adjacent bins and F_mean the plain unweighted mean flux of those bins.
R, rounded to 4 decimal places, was 0.0404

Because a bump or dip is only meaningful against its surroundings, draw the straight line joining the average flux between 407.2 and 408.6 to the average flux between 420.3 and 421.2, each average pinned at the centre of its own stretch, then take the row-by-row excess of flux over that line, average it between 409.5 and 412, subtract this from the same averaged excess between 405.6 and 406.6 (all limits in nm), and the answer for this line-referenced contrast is 0.13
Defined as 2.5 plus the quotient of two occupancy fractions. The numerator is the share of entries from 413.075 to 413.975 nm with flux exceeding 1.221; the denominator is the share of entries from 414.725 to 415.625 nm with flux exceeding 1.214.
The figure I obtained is 5.5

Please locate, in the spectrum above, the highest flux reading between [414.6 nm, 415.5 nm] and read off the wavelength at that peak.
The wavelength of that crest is 414.65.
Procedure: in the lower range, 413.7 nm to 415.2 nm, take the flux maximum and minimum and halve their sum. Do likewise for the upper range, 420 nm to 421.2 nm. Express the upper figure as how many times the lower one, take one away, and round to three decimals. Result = -0.012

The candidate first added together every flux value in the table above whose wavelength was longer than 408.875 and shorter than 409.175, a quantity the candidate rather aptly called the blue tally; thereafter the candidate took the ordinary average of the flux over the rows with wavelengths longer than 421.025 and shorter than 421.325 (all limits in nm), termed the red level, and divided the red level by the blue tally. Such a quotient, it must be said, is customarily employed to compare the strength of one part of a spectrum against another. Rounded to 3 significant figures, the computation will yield 0.534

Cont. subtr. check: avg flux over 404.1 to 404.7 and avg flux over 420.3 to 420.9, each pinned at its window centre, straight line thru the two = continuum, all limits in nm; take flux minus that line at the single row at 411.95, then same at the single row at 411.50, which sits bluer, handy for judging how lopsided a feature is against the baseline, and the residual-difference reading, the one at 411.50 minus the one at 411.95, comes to 0.10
